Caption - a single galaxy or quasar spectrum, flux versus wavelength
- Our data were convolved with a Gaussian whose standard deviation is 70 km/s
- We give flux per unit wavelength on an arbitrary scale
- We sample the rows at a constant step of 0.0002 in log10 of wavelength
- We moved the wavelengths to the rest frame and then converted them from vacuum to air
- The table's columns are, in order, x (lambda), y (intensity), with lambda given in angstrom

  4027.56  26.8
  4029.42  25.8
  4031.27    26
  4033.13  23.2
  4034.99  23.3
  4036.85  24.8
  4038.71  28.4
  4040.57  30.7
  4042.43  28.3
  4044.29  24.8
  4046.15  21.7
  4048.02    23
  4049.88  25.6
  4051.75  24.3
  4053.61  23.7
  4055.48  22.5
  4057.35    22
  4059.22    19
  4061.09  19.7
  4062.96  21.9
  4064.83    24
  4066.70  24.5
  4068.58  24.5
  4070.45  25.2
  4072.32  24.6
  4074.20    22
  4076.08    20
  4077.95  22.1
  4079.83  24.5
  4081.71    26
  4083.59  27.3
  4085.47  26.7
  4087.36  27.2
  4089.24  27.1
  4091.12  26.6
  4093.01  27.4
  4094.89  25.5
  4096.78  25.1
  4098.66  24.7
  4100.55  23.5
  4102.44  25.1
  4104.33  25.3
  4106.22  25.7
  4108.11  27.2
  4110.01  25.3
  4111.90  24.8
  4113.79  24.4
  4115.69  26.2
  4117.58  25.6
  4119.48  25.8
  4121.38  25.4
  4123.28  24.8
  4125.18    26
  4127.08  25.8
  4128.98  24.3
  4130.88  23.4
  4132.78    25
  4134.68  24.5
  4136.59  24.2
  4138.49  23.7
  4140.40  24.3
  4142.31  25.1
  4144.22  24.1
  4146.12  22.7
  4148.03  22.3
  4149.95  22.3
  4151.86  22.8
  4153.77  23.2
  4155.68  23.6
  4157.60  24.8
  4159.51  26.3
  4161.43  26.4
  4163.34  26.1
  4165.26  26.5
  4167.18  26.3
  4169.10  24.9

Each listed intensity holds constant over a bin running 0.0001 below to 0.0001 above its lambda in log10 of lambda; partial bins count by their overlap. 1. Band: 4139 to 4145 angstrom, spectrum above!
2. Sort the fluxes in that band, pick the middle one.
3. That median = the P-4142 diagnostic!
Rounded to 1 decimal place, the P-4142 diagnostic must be 24.3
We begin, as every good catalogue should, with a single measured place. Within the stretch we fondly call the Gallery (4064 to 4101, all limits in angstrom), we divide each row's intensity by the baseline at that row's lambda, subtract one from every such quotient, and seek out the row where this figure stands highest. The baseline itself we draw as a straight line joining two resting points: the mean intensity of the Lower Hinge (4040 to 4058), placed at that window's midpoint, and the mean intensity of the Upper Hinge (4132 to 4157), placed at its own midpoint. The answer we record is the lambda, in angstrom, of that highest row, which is 4093.01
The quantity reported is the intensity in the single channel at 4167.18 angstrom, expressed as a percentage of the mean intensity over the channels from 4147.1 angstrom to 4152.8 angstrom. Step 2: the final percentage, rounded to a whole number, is 117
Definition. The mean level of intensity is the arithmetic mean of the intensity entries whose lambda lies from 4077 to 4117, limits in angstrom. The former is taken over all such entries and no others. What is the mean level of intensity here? 25.6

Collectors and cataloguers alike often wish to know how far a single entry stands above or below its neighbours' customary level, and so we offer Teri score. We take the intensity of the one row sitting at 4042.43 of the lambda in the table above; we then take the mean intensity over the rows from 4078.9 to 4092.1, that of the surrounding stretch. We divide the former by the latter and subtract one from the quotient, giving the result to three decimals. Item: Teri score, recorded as 0.069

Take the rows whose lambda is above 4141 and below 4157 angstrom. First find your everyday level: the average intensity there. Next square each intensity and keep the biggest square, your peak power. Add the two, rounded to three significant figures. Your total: 653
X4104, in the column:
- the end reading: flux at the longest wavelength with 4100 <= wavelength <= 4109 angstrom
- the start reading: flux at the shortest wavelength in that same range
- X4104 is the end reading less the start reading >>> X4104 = 3.7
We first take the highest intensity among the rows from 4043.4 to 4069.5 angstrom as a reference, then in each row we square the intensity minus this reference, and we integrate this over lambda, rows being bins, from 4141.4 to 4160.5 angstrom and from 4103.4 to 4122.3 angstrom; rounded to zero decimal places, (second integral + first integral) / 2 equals 54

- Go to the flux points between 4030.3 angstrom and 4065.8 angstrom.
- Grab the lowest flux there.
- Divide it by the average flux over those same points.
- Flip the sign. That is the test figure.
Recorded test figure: -0.790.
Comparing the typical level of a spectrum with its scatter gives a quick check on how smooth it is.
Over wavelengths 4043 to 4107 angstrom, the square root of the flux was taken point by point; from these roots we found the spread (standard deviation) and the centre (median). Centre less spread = 4.73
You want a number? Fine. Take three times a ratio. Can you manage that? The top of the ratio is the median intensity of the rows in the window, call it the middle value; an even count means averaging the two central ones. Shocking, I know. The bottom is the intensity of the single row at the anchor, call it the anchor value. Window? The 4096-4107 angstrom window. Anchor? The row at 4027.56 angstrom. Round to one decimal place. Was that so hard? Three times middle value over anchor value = 2.8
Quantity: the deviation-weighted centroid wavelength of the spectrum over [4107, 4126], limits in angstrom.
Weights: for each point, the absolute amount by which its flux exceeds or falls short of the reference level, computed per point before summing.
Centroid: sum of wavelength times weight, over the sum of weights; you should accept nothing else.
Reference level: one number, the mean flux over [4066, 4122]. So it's 4115.1 angstrom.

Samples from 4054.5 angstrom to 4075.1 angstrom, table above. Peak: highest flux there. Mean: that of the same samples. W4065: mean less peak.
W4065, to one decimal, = -2.5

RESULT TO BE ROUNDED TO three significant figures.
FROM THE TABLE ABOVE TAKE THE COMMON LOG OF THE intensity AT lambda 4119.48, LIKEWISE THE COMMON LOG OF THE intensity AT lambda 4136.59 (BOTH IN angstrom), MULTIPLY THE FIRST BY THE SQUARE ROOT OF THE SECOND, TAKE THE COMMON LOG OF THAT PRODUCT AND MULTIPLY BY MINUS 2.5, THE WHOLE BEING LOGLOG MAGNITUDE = -0.551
